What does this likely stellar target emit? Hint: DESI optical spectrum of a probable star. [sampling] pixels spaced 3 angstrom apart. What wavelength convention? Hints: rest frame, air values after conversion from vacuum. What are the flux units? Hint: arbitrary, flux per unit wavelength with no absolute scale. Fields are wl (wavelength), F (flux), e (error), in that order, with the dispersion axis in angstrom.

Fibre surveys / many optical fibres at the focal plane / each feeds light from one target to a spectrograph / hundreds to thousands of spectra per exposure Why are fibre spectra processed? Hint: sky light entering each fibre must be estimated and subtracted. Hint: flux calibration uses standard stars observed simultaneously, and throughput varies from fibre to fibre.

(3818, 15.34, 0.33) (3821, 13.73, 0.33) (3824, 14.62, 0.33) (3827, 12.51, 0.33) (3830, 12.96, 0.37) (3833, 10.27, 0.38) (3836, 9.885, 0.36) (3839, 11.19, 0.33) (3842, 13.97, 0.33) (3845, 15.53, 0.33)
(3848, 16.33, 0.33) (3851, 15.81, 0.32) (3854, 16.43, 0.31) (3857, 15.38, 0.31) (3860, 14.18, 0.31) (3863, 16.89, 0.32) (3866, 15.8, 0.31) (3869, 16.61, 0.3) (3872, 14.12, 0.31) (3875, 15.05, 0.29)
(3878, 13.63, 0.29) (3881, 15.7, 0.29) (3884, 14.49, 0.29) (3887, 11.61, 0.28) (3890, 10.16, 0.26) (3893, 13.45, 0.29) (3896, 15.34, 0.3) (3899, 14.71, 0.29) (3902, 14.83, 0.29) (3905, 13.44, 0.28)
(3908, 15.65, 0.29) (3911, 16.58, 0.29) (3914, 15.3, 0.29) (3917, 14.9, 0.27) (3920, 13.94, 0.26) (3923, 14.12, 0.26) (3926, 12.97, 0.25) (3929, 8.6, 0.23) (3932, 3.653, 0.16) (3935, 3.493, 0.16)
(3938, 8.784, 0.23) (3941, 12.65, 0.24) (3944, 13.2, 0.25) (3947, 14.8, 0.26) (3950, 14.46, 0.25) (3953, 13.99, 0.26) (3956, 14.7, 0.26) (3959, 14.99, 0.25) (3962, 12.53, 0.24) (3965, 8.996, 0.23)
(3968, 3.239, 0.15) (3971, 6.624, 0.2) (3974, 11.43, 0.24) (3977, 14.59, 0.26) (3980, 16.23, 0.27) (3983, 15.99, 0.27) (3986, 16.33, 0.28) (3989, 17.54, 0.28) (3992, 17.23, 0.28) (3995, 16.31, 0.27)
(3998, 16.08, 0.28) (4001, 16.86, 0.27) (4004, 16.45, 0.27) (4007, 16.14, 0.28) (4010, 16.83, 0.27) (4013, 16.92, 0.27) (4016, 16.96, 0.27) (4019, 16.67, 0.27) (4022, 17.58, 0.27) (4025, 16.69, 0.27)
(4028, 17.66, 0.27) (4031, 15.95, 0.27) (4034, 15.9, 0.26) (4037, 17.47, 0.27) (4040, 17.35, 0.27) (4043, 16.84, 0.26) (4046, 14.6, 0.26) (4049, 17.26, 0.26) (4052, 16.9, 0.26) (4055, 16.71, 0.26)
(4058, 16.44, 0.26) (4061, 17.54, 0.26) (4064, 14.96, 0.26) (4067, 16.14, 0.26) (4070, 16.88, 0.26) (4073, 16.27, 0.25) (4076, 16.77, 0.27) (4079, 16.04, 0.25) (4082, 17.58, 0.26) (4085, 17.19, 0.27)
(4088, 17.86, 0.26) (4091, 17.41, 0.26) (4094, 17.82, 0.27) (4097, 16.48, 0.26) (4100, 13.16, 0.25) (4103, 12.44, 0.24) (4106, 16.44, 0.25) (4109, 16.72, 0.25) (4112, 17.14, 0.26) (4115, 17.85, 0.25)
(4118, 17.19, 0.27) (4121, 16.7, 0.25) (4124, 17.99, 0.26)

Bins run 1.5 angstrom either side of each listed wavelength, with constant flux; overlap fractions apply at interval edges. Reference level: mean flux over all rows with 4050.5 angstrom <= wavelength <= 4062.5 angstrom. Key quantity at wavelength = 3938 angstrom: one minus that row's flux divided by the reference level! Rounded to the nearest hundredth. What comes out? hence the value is 0.48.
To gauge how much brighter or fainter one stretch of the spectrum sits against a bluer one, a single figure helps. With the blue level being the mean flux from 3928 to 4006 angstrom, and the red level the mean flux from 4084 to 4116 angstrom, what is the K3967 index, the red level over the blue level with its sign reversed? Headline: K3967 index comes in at -1.29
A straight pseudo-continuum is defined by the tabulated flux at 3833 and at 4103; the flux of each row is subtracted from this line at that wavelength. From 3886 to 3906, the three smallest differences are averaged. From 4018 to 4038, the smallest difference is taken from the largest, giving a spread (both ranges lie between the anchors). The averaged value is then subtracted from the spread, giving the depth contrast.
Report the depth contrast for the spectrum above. 6.0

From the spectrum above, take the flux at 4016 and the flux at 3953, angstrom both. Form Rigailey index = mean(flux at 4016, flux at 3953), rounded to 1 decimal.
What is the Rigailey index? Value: 15.5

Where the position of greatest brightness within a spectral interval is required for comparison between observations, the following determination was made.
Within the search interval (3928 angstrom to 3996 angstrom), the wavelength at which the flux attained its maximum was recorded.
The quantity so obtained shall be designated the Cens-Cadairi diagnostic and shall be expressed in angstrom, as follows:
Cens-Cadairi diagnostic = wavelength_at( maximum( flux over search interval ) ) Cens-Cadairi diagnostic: 3989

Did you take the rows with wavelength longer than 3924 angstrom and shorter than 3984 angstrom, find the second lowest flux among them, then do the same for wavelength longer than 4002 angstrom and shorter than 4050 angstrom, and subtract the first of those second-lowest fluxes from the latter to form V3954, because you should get 12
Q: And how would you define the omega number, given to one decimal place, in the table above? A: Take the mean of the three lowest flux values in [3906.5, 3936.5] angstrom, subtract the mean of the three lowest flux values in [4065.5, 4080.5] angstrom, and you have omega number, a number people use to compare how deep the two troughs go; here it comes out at -10.9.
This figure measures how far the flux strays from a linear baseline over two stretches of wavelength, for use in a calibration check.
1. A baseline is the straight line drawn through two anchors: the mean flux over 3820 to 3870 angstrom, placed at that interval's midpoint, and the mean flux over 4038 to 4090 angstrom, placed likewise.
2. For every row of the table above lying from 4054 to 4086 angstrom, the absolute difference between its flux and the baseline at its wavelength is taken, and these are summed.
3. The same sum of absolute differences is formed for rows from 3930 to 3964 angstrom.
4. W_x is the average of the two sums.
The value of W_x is 23.9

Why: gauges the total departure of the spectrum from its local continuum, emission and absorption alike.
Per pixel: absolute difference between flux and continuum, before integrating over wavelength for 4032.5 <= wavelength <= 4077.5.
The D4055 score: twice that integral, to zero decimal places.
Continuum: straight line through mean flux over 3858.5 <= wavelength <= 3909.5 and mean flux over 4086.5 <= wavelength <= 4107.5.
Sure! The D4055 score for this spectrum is 101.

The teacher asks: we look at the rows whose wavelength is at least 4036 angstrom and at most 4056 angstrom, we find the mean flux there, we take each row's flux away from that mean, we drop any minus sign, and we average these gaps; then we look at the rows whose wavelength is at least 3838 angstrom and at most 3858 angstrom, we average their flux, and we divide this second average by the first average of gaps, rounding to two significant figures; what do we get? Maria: 24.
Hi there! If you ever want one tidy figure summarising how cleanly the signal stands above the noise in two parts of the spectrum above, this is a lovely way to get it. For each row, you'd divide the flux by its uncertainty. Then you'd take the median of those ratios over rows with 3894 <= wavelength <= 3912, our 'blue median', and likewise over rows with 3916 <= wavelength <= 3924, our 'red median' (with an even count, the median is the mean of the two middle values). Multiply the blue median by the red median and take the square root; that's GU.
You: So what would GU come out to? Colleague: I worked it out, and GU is 52.7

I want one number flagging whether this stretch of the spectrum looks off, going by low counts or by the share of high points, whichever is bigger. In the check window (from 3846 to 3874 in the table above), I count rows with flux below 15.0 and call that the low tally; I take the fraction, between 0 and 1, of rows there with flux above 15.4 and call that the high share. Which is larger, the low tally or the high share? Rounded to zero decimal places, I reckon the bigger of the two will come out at 2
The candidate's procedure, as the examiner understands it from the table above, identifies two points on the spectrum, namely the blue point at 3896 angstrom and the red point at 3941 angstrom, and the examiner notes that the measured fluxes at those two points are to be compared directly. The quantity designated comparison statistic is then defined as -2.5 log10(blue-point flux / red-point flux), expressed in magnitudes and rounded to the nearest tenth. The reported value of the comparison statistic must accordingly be -0.2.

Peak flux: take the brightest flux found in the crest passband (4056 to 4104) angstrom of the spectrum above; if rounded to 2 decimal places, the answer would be 17.86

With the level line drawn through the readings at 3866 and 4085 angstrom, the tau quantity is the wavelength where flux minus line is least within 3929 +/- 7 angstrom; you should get 3935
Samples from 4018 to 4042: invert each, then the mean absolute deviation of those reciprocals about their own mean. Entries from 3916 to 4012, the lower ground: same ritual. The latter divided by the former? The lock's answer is 20.3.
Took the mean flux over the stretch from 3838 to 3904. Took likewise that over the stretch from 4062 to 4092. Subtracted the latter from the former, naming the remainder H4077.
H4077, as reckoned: -2.1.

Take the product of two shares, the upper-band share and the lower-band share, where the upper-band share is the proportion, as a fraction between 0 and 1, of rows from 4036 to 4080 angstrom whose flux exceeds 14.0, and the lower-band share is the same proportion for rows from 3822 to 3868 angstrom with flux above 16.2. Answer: 0.20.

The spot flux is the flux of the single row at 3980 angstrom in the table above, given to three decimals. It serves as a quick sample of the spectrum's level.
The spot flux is 16.230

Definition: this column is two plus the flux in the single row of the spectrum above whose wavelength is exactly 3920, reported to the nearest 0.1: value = 15.9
